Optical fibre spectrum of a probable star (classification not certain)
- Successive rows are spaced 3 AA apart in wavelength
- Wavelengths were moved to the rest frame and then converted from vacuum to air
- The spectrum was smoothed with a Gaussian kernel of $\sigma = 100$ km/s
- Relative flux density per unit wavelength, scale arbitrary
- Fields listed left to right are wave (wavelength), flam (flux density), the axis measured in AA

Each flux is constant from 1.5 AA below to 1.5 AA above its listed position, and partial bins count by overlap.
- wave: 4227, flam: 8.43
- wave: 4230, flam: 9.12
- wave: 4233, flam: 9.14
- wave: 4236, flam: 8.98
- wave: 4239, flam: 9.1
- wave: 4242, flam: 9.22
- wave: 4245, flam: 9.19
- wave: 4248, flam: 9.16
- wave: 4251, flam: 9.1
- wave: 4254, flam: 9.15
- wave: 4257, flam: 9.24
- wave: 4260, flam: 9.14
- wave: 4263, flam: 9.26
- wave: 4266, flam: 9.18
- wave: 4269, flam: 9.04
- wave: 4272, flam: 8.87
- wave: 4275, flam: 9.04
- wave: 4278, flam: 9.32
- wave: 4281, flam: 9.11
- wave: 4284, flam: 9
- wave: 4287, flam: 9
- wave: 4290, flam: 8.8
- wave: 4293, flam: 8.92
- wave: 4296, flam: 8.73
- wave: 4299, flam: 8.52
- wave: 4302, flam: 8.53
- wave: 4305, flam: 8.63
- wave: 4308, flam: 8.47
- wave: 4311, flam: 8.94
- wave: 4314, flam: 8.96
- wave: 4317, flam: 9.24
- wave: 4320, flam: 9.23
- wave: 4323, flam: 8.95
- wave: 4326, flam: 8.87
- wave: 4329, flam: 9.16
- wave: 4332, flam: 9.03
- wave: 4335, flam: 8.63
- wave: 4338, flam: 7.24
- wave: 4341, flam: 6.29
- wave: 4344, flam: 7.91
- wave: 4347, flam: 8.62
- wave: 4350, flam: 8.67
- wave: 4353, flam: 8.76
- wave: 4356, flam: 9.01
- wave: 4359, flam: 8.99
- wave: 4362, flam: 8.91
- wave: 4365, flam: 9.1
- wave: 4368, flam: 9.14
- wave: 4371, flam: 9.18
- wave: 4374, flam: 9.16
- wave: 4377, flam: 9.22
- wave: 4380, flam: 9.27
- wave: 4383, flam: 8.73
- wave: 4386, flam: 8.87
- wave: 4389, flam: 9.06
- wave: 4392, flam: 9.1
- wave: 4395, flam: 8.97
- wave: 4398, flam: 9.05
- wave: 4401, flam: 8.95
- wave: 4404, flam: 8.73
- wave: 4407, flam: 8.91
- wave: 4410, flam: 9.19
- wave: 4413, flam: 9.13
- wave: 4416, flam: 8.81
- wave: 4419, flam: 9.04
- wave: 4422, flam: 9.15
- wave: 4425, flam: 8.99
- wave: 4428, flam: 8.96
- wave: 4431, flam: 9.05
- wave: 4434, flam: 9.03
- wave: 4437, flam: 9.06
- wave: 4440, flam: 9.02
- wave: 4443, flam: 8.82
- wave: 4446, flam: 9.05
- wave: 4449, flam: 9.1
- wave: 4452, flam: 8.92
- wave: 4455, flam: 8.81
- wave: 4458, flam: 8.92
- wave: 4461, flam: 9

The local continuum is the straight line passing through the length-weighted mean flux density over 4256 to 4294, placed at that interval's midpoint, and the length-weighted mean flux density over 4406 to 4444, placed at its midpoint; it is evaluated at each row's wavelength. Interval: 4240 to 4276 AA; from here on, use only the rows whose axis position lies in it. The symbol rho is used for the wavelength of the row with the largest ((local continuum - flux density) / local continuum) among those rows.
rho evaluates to 4272 AA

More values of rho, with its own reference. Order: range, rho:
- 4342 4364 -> 4344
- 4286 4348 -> 4341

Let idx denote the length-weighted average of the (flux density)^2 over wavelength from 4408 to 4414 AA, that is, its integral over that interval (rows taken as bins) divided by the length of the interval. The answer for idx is 84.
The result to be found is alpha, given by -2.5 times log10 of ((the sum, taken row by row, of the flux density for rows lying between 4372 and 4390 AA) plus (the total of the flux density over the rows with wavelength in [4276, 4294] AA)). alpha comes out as -5.09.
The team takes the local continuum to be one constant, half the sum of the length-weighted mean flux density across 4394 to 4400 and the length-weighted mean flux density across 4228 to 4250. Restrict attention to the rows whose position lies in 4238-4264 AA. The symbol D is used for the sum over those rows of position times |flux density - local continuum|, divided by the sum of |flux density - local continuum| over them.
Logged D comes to 4252.5 AA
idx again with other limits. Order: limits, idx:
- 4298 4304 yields 73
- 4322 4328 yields 80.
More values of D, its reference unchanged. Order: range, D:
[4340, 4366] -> 4344.6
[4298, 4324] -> 4306.9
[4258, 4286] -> 4271.3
